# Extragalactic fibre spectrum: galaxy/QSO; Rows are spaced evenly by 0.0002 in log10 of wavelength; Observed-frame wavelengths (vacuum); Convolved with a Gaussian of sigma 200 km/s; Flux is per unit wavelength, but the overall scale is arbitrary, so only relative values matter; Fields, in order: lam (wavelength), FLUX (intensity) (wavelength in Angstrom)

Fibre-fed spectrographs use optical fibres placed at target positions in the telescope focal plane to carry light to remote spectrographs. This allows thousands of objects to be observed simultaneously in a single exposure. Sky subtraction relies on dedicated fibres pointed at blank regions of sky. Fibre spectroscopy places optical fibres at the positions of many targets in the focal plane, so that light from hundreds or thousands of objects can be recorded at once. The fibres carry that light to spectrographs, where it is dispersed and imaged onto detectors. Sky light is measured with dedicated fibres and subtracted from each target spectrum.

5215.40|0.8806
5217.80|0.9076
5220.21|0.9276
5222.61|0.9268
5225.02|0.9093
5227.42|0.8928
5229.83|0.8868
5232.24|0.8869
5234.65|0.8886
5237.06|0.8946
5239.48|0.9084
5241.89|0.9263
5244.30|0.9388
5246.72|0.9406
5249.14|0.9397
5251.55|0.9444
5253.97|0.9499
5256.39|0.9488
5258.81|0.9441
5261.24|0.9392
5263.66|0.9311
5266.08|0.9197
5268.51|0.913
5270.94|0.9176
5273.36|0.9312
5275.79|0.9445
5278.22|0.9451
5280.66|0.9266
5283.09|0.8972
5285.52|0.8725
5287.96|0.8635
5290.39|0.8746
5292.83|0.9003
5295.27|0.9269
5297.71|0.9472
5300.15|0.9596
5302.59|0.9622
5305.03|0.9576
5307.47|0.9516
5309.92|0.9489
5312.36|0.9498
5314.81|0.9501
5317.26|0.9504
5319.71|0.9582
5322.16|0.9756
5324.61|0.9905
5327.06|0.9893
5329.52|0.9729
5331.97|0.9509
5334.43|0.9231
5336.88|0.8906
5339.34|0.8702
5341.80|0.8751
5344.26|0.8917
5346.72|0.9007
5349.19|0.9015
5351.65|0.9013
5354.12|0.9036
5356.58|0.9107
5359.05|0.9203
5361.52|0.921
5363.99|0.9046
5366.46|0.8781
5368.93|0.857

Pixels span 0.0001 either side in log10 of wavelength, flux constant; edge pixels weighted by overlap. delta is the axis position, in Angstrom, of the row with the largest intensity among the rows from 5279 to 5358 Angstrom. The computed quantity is 5324.61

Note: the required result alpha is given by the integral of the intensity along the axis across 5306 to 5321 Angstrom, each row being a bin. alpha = 14.3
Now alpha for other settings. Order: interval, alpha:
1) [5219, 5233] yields 12.7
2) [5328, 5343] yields 13.7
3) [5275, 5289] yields 12.7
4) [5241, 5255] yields 13.2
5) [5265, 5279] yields 13.0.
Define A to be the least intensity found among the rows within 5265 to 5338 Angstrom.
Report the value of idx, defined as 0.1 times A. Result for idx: 0.086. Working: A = 0.8635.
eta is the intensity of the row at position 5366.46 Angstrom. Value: 0.8781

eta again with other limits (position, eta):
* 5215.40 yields 0.8806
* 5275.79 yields 0.9445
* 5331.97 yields 0.9509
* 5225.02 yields 0.9093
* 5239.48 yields 0.9084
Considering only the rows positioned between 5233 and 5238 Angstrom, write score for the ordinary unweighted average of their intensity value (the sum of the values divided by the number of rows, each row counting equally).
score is 0.892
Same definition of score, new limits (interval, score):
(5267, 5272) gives 0.915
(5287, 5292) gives 0.869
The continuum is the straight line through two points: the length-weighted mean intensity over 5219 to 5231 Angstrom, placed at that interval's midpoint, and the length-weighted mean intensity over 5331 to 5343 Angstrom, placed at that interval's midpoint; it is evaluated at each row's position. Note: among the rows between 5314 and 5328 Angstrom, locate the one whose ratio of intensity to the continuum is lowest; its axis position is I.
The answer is 5314.81 Angstrom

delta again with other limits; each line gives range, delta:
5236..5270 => 5253.97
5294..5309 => 5302.59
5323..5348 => 5324.61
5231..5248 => 5246.72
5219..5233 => 5220.21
